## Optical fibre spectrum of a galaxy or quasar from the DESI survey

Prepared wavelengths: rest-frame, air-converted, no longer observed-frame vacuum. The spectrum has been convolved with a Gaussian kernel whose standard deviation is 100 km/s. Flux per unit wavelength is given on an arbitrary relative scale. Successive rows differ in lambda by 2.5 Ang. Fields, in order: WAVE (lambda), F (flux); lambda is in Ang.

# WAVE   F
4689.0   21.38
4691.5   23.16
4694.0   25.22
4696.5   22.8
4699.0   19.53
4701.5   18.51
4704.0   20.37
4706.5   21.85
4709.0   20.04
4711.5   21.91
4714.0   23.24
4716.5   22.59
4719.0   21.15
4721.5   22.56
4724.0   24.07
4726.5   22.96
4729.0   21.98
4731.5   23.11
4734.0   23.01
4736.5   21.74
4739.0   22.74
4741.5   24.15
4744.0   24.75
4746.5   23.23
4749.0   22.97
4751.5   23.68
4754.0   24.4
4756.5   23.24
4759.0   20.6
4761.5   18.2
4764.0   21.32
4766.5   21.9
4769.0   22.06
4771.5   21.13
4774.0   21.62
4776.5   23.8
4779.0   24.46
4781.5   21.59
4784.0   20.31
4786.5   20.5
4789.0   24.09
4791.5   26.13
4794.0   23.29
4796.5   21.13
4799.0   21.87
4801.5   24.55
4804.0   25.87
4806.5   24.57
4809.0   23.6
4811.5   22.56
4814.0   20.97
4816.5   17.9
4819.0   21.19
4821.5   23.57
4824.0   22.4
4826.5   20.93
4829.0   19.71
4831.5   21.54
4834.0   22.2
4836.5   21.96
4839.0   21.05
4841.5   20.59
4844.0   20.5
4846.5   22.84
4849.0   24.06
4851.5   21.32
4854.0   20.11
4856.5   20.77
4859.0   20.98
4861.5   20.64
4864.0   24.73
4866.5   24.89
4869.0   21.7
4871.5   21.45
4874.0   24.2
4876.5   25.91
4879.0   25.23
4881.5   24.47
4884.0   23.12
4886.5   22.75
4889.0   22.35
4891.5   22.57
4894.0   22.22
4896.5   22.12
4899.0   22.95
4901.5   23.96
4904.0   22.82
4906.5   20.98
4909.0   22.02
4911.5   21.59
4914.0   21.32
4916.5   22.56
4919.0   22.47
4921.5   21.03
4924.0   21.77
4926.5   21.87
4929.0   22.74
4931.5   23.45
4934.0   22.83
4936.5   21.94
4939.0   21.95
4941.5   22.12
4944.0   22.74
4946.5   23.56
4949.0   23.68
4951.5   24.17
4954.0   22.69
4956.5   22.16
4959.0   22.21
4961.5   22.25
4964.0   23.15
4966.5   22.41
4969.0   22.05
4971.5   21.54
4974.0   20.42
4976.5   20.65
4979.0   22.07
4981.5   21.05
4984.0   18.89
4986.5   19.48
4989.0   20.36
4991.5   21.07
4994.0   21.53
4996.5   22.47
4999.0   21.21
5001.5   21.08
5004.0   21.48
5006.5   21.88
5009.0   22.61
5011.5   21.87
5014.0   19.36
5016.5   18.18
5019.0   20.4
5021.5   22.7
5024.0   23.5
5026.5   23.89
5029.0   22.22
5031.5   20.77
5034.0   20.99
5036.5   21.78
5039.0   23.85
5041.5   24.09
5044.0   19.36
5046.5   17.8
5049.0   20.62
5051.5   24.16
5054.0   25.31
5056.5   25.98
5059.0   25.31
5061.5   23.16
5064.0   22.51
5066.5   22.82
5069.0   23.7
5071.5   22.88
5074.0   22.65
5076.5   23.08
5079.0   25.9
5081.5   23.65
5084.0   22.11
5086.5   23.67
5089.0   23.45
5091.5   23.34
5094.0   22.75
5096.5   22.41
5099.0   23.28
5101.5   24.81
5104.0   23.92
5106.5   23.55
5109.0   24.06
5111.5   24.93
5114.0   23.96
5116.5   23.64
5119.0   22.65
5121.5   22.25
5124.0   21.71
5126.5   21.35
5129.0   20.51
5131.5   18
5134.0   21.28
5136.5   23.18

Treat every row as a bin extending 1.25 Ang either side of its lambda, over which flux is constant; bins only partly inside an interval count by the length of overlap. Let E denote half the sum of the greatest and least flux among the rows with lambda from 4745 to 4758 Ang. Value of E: 23.7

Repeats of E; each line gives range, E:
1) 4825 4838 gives 21.0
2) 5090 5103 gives 23.6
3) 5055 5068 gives 24.2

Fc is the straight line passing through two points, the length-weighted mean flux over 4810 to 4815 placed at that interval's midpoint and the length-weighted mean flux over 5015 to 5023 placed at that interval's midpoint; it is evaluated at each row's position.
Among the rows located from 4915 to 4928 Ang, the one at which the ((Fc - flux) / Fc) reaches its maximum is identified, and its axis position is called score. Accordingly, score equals 4921.5 Ang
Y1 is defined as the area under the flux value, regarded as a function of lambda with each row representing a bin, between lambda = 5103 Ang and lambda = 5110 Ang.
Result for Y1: 167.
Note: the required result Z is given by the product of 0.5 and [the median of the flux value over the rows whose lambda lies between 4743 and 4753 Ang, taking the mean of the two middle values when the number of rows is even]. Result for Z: 11.7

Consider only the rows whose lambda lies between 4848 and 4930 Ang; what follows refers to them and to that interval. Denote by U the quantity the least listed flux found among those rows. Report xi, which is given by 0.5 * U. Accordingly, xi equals 10.1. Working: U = 20.11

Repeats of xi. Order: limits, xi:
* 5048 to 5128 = 10.3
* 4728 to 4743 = 10.9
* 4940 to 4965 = 11.1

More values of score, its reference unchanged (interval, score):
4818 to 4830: 4829.0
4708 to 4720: 4709.0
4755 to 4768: 4761.5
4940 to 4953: 4941.5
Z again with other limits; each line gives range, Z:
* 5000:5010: 10.8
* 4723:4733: 11.5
